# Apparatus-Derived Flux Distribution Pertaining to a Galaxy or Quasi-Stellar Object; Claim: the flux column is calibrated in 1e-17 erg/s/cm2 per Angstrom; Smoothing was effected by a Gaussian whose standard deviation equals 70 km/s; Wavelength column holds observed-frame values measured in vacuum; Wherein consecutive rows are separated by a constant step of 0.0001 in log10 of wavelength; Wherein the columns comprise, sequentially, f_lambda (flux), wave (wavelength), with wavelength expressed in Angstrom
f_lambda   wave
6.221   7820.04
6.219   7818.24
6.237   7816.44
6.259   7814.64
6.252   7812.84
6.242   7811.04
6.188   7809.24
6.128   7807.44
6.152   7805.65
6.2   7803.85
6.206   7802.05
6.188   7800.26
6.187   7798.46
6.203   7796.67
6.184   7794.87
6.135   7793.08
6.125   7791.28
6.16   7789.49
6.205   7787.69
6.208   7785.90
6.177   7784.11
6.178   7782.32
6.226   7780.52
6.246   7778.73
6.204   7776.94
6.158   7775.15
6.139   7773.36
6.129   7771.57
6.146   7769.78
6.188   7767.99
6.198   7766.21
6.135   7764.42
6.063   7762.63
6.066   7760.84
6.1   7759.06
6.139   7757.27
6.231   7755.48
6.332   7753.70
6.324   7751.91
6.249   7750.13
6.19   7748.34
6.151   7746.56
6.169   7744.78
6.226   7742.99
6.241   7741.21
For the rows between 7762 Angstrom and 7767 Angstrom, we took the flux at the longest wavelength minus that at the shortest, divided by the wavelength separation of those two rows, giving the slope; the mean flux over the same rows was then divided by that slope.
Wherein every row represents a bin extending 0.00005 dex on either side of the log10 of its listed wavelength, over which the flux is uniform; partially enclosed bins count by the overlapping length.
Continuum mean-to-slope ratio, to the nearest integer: 163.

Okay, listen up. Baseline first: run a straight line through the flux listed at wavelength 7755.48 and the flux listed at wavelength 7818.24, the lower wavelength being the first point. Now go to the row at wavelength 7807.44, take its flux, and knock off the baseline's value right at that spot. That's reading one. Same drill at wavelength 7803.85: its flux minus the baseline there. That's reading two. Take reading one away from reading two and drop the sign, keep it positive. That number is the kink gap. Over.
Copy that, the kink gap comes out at 0.07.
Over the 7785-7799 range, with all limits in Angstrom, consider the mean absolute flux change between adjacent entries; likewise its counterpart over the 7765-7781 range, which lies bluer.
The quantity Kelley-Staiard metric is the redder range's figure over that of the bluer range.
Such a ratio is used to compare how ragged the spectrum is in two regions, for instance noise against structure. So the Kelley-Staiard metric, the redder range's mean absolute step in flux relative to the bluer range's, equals 1.0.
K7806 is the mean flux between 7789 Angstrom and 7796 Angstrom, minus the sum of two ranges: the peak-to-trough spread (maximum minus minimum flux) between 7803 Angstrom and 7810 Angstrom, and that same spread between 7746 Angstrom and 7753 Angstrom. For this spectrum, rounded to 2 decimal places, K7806 5.91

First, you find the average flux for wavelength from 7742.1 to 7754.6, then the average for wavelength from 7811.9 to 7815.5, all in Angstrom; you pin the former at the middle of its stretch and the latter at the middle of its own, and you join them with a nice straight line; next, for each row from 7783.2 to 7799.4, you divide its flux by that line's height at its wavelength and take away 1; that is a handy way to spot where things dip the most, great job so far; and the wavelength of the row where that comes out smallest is 7791.28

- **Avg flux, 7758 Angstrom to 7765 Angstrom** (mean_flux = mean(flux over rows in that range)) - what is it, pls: 6.09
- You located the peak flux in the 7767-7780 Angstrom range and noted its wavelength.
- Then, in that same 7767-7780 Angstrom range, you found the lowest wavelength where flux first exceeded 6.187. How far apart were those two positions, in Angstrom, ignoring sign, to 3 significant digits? 10.7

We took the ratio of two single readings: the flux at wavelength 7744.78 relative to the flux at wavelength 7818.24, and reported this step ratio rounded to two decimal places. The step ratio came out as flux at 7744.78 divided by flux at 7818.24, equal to 0.99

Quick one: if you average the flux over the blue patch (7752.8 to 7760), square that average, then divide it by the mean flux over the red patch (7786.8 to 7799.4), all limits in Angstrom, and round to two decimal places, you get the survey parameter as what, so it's 6.23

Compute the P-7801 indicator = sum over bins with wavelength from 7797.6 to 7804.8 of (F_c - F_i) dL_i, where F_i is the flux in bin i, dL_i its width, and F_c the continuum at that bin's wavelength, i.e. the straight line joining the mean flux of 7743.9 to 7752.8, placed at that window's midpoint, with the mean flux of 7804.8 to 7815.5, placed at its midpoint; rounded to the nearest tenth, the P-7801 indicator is 0.1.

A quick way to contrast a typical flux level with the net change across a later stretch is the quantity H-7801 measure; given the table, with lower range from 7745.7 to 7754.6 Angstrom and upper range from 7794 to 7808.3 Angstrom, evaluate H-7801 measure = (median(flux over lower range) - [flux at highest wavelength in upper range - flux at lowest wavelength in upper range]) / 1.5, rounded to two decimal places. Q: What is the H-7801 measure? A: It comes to 4.20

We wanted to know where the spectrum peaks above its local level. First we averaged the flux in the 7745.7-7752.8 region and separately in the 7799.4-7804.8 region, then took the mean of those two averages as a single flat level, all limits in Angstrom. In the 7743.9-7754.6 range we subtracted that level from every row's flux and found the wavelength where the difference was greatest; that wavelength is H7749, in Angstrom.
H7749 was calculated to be 7753.70 Angstrom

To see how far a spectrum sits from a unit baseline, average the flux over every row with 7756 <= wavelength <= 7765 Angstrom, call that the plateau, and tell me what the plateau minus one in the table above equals 5.10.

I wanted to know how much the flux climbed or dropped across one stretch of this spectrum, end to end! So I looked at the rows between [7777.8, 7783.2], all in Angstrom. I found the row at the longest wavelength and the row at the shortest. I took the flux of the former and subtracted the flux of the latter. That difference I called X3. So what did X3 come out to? -0.07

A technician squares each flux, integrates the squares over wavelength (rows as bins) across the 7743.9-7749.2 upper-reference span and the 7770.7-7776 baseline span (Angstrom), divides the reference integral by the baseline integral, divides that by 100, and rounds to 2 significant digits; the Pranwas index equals 0.010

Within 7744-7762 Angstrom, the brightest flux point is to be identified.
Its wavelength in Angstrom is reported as 7753.70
